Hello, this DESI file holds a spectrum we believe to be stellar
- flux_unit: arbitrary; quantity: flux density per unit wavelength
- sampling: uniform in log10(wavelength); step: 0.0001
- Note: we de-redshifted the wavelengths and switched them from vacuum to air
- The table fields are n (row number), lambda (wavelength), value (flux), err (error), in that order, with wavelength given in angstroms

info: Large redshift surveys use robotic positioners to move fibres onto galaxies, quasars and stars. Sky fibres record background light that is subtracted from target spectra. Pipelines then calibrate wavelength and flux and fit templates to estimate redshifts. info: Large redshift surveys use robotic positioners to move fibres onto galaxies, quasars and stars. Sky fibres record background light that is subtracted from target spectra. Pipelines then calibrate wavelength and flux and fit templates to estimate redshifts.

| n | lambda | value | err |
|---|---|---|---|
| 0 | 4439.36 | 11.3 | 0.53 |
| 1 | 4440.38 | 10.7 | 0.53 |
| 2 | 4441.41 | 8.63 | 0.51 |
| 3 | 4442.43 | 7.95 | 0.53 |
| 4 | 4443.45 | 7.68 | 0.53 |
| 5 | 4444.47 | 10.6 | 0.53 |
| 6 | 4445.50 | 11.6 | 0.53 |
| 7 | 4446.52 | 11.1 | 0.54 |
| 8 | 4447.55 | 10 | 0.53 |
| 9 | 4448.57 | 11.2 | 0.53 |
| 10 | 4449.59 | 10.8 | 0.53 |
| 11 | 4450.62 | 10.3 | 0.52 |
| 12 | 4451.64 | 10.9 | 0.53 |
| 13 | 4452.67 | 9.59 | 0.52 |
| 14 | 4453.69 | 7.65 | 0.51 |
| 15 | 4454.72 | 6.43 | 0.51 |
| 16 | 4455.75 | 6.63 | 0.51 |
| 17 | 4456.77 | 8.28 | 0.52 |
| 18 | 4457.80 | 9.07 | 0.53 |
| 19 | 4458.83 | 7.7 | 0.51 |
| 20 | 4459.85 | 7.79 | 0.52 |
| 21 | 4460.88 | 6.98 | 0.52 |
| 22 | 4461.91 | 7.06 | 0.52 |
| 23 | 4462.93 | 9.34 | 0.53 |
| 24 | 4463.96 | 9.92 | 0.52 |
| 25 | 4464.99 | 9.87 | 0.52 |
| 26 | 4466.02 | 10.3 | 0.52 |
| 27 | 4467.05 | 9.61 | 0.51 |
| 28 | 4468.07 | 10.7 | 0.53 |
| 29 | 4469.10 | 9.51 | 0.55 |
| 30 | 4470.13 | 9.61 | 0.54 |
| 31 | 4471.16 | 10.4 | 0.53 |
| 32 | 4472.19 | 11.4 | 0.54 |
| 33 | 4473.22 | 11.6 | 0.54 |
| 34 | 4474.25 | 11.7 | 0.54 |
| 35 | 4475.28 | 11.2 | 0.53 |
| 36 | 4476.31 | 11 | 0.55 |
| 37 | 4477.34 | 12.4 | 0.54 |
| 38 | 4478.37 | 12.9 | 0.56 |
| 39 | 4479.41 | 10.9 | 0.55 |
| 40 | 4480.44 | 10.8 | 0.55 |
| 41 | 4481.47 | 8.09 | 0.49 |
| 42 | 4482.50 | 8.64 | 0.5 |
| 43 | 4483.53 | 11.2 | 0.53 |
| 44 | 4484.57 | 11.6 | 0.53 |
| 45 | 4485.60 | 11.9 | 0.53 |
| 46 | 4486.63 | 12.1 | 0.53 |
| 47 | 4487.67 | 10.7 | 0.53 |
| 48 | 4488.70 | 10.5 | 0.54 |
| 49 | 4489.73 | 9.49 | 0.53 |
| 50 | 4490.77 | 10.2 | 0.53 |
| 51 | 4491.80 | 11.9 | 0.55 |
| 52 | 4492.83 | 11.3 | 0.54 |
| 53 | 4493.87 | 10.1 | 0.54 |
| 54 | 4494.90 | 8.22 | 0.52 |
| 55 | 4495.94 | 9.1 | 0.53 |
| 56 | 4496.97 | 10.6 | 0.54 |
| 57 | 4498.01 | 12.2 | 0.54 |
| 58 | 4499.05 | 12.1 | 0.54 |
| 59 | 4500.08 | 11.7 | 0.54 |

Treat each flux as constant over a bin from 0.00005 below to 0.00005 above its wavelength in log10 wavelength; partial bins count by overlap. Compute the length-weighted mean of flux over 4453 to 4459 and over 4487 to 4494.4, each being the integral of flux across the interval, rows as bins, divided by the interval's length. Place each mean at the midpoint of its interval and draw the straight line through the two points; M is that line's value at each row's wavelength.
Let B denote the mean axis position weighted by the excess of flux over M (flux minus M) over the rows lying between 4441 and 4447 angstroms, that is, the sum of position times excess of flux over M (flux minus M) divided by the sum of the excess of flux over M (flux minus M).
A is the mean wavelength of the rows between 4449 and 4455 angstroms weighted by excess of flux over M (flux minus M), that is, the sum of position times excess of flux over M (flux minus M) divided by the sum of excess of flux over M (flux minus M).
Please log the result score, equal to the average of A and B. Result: 4447.6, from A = 4450.6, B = 4444.6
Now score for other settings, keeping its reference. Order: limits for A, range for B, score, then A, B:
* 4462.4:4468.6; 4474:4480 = 4471.2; 4465.7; 4476.8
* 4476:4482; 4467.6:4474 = 4474.2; 4477.4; 4471.1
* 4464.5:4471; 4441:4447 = 4455.9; 4467.2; 4444.6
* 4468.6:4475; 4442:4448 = 4459.0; 4472.4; 4445.5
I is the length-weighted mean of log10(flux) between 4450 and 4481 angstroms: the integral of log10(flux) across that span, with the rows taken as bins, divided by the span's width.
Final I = 0.98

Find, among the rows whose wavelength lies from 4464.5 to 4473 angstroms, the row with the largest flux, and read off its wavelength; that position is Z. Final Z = 4472.19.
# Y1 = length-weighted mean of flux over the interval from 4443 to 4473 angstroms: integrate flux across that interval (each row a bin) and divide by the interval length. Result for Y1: 9.4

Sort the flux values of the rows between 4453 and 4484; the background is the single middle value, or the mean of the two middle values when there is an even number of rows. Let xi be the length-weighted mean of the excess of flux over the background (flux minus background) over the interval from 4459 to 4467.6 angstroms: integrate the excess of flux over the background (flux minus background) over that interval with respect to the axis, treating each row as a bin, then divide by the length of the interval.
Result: -0.9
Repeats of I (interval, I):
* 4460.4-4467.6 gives 0.95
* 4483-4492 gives 1.04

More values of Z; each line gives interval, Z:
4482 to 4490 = 4486.63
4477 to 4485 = 4478.37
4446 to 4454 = 4448.57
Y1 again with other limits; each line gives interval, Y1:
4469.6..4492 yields 10.9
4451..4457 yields 8.3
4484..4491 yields 10.9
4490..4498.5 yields 10.4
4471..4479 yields 11.6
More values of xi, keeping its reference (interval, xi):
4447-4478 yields -0.1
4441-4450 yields 0.2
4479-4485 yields 0.4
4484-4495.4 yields 1.0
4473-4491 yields 1.2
